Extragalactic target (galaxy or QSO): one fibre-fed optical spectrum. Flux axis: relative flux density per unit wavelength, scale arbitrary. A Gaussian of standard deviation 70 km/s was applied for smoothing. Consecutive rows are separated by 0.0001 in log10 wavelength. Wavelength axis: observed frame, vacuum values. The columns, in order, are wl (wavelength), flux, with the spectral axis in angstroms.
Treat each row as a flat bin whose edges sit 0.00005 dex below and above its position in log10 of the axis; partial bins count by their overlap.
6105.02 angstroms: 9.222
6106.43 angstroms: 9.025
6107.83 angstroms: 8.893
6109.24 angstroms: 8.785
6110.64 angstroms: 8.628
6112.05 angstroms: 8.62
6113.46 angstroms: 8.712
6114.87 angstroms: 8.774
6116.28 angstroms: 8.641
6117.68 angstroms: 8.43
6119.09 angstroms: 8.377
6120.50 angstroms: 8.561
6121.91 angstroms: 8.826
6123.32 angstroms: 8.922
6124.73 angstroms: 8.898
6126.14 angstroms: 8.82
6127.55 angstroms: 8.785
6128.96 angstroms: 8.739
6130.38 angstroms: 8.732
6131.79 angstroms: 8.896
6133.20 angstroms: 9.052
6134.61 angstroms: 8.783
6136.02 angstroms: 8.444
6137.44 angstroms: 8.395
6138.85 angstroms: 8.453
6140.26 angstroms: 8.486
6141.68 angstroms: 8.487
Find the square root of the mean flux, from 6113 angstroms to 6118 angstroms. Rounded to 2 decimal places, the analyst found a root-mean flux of 2.94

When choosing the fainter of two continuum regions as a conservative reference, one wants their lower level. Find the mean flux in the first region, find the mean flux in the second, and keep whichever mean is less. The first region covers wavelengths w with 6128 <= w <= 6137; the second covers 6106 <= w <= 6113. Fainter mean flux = 8.8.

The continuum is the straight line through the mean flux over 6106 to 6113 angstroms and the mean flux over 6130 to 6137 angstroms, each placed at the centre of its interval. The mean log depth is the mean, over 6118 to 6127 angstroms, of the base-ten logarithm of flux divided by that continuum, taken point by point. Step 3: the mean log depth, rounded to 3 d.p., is -0.003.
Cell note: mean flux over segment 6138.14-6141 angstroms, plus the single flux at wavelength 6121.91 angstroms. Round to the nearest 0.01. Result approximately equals 17.30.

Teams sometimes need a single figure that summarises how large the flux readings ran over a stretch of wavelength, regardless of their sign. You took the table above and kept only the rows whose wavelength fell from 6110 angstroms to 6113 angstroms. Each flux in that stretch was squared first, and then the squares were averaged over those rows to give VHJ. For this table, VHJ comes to 74.4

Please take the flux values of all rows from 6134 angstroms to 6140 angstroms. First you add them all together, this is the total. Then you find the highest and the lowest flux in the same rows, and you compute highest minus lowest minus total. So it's -33.7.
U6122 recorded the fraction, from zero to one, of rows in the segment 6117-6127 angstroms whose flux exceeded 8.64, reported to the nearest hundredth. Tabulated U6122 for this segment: 0.57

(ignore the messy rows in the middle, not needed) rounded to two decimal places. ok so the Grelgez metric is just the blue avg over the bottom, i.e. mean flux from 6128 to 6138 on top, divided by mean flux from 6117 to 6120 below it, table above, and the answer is 1.04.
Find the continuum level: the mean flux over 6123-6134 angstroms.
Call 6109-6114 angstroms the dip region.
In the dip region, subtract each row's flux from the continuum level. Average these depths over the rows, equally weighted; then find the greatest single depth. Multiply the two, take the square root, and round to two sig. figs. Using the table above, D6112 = 0.20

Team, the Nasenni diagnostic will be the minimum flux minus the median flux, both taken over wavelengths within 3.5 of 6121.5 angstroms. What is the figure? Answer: -0.45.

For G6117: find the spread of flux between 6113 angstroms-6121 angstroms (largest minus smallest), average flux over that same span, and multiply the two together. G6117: 3.41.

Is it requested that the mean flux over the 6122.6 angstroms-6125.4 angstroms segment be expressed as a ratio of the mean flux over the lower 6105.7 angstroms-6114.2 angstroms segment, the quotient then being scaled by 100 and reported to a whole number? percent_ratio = 102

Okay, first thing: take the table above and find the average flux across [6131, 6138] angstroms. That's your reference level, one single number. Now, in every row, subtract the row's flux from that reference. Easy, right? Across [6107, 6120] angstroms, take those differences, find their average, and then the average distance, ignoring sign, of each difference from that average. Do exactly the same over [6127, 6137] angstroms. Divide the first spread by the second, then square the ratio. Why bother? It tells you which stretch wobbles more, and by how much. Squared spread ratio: 1.1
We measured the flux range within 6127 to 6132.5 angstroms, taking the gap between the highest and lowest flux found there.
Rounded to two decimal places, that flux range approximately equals 0.16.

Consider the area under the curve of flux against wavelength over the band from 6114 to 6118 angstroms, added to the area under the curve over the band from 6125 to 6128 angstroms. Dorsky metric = 61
